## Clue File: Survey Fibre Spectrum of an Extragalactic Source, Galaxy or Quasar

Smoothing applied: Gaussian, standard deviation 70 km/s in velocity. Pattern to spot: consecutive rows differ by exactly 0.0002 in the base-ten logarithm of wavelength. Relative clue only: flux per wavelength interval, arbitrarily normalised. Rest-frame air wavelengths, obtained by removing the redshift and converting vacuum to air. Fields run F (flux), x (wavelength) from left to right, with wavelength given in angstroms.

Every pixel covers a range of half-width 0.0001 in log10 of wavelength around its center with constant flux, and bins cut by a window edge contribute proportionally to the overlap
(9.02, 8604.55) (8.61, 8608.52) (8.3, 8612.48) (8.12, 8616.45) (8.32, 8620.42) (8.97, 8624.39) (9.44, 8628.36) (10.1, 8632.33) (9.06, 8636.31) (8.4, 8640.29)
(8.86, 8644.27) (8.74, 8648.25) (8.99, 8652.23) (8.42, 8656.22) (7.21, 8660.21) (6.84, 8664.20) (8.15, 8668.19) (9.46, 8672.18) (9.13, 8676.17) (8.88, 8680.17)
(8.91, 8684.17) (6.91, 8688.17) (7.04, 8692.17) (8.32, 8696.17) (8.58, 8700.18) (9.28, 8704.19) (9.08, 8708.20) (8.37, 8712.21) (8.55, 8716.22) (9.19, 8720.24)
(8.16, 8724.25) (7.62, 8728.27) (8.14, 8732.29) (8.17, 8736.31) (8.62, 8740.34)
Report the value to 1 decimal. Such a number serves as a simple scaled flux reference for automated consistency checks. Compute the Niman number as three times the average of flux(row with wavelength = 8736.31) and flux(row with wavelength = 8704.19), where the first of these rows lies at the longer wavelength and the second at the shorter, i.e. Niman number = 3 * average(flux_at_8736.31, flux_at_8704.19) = 26.2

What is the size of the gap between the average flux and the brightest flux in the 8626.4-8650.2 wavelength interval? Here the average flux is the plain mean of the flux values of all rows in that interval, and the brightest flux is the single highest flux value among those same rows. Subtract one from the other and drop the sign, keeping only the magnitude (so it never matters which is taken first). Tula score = 1.0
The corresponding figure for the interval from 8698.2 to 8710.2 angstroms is 0.3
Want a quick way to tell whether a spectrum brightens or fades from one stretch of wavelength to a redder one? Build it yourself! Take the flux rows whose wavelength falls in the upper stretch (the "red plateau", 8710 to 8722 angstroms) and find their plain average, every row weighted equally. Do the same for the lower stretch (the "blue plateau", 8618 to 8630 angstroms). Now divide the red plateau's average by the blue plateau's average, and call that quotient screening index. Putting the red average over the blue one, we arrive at 0.98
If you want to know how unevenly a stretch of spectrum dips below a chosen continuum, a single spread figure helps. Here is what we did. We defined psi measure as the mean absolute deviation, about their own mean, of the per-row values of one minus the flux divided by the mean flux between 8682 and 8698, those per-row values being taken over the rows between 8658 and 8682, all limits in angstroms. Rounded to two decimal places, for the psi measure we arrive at 0.11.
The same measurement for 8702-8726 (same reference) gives 0.05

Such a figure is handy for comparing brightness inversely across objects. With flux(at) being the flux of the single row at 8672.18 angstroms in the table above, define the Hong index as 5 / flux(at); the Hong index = 0.53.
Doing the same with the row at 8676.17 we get 0.55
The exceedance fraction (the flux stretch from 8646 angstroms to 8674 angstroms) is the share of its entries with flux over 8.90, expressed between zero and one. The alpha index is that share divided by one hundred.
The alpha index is 0.0029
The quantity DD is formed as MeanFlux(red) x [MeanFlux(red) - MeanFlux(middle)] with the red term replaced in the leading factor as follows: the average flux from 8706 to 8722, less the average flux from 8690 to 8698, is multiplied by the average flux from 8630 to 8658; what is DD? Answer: 10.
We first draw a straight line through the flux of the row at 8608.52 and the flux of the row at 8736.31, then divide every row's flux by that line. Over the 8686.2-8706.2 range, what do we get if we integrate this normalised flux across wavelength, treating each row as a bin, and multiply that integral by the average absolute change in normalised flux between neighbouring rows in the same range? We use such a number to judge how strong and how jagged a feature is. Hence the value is 1.4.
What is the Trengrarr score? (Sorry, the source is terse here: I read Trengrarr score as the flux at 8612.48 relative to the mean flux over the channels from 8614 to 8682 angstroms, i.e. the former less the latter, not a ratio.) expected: -0.35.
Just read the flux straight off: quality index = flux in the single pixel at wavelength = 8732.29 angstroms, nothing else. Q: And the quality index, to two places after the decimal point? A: 8.14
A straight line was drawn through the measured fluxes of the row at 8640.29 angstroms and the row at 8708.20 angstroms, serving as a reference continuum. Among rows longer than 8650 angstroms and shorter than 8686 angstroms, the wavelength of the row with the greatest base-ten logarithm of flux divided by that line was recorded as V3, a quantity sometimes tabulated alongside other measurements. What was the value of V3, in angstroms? 8672.18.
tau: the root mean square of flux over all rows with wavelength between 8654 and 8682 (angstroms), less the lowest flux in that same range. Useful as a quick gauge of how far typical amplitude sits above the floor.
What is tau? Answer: 1.5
